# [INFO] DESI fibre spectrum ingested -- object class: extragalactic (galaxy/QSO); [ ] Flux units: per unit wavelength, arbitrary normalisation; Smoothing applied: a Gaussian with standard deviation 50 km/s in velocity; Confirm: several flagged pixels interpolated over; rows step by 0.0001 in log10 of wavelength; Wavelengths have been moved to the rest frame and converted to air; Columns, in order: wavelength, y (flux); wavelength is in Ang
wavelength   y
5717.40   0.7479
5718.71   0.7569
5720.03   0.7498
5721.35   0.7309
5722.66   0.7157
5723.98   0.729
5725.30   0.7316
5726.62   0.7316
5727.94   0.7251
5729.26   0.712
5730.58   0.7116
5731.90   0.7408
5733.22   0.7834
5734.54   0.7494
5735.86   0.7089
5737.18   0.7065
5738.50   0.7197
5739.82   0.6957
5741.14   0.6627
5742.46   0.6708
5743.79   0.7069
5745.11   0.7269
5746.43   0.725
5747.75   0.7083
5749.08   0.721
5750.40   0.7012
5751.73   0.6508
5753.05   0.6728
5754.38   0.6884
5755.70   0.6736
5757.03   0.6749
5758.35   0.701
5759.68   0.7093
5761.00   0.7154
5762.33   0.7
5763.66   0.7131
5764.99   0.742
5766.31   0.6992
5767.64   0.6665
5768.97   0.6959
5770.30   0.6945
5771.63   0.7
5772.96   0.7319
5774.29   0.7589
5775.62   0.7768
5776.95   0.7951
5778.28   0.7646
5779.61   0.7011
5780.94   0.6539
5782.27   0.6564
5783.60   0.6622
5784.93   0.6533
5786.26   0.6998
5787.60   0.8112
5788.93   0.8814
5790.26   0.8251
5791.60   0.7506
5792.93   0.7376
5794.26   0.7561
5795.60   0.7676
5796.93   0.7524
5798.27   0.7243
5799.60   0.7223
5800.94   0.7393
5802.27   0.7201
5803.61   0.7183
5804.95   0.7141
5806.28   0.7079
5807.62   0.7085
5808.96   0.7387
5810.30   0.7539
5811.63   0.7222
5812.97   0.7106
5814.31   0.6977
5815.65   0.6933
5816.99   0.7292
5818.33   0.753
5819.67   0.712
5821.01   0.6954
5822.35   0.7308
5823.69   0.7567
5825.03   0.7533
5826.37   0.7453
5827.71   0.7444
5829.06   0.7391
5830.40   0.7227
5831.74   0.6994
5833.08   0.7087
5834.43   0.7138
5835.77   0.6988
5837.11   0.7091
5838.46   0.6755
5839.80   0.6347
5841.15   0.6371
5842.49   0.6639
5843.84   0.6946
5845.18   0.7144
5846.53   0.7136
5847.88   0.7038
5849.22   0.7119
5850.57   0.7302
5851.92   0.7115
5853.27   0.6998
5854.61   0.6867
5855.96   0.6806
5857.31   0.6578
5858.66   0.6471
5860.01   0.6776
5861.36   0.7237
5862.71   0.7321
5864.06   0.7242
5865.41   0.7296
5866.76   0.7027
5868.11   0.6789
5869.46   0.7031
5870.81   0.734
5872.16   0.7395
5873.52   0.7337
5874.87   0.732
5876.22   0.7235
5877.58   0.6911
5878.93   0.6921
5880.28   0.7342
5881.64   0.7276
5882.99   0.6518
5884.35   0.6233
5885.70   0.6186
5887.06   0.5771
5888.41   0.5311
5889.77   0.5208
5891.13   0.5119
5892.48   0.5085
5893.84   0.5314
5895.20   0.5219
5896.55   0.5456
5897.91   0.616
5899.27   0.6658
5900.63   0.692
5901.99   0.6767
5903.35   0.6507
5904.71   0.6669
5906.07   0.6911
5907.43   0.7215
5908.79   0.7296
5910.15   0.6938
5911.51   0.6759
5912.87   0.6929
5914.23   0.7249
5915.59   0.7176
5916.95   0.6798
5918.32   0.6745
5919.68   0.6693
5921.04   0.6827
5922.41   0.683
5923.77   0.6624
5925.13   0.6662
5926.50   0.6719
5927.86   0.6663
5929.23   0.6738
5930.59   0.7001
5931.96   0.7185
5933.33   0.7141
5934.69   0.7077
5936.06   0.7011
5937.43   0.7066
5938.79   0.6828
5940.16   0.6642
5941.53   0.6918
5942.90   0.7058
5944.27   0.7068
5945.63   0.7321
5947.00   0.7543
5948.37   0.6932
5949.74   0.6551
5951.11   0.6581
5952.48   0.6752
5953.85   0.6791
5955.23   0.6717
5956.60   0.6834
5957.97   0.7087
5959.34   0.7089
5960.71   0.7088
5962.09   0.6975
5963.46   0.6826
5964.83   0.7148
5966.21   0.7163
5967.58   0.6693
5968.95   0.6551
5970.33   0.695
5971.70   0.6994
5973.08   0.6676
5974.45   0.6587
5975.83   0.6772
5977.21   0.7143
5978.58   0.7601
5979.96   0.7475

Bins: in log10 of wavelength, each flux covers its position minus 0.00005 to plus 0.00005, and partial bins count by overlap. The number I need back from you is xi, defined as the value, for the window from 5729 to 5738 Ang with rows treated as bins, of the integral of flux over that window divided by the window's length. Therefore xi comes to 0.73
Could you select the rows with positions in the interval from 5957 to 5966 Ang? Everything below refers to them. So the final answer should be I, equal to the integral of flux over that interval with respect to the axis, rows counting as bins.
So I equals 6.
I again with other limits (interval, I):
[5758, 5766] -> 6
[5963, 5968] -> 3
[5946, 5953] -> 5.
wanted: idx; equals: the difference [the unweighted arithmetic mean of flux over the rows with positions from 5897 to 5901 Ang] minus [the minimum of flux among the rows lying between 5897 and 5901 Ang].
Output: 0.042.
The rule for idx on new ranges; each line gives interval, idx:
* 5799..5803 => 0.007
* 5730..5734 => 0.034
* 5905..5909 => 0.023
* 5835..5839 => 0.019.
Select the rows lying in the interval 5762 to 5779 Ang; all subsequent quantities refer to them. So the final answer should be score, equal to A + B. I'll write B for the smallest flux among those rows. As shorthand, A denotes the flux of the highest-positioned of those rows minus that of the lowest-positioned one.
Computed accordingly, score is 0.73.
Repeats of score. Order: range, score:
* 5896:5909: 0.73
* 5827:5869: 0.57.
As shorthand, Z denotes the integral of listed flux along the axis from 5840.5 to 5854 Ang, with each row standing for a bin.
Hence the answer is 9.4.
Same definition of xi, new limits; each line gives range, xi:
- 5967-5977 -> 0.68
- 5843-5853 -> 0.71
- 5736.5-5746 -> 0.70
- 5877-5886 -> 0.68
